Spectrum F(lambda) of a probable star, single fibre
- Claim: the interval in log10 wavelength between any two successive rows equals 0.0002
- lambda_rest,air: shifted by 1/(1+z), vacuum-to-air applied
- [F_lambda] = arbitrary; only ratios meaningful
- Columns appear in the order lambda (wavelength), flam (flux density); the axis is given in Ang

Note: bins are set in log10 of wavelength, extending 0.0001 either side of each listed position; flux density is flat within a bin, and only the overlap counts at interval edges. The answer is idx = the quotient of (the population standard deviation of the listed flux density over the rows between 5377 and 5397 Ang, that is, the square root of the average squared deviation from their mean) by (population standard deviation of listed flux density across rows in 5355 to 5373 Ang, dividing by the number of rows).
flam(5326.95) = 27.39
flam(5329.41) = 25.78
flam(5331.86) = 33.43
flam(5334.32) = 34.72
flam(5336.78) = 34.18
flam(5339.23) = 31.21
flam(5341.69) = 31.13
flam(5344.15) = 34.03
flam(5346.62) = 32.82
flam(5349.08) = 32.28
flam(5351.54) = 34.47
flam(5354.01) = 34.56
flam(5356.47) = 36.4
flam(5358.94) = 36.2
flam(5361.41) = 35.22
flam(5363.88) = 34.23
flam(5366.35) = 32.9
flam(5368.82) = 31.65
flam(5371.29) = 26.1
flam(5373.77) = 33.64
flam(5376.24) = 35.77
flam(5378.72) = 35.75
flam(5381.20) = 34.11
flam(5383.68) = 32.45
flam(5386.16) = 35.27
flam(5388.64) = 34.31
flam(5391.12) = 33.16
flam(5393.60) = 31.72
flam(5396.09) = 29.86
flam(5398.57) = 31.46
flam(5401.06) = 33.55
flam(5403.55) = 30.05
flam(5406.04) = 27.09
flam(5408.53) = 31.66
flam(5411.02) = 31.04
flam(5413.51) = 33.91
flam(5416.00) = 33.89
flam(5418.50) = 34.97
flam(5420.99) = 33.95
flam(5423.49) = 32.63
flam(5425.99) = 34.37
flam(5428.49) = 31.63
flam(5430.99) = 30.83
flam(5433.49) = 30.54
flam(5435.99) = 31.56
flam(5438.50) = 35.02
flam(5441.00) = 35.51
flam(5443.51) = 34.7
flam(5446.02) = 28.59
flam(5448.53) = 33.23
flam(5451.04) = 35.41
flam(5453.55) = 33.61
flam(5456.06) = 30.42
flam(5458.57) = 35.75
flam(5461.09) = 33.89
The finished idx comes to 0.5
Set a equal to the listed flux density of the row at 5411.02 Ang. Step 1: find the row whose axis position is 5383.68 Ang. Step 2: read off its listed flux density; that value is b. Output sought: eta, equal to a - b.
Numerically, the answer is -1.4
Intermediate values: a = 31.04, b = 32.45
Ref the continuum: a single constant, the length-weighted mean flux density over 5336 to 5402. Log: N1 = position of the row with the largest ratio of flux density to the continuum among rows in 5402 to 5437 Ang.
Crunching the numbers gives 5418.50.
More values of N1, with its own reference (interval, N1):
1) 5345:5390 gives 5356.47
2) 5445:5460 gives 5458.57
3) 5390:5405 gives 5401.06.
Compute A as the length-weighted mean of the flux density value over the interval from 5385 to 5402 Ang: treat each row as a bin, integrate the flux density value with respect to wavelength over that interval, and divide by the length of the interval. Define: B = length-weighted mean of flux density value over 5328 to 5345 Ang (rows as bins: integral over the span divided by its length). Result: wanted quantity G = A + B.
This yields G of 64.7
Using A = 32.7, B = 31.98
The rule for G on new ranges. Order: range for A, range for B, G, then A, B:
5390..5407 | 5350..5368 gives 65.8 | 31.0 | 34.74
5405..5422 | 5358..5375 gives 65.2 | 32.4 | 32.78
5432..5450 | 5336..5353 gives 65.6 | 32.7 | 32.87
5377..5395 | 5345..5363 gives 68.4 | 33.8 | 34.54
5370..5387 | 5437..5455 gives 66.9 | 33.2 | 33.65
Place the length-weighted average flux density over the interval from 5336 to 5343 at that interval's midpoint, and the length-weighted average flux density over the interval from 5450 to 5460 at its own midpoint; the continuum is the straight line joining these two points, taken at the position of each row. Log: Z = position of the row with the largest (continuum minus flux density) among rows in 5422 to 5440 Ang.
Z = 5433.49 Ang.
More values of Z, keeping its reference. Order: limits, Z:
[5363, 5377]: 5371.29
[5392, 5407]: 5406.04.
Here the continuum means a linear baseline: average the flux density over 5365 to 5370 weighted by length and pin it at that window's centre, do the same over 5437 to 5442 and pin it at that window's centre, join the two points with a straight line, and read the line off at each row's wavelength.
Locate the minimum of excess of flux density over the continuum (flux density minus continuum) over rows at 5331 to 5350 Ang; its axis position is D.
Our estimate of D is 5341.69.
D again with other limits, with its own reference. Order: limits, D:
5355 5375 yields 5371.29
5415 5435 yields 5433.49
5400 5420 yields 5406.04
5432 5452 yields 5446.02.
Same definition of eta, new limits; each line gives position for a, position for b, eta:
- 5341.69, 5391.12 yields -2.0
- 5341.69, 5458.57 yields -4.6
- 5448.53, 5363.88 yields -1.0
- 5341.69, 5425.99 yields -3.2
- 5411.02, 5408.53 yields -0.6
